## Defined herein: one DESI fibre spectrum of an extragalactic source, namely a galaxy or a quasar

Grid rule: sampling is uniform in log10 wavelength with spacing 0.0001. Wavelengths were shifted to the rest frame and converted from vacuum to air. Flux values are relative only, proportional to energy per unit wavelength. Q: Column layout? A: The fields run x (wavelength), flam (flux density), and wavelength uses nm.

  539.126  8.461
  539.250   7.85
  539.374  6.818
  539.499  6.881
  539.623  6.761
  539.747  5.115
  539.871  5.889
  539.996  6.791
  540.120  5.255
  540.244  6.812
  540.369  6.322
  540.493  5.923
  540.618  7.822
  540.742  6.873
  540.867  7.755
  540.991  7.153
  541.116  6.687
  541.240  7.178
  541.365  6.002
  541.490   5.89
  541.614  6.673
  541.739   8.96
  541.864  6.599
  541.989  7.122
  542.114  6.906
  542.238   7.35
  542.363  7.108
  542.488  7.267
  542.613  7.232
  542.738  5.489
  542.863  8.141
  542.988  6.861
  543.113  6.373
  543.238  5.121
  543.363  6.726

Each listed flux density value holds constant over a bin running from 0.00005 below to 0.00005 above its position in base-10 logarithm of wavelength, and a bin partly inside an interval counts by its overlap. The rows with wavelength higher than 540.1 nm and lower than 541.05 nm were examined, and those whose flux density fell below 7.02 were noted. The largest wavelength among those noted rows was 540.742 nm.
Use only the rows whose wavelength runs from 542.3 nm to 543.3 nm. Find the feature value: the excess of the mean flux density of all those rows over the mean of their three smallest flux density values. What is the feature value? 1.0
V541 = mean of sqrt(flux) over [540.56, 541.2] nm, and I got 2.69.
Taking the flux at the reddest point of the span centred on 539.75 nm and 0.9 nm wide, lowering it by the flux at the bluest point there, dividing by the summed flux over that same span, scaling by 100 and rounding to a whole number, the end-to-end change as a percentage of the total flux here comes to -4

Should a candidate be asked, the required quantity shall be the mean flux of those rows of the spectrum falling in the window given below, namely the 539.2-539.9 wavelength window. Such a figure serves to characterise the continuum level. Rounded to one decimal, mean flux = 6.6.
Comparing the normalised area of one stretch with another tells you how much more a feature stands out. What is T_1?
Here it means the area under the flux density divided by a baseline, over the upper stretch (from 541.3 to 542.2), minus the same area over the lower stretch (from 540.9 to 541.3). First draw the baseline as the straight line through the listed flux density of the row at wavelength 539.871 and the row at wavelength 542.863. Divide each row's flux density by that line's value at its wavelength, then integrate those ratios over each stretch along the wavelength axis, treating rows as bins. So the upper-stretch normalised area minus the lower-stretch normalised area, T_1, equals 0.4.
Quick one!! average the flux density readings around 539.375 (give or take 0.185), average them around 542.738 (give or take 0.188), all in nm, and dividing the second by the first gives 0.97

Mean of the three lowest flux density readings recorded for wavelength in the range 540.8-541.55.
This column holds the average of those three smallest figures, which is 6.2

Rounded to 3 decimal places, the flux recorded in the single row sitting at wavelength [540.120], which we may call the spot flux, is 5.255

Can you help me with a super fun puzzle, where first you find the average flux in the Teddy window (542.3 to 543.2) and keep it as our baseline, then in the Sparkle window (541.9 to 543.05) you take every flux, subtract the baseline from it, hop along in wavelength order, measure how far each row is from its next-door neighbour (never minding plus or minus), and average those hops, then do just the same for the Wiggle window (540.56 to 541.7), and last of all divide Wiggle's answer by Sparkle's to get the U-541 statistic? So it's 0.81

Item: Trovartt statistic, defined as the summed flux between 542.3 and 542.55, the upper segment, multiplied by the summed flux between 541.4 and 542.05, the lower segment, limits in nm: 507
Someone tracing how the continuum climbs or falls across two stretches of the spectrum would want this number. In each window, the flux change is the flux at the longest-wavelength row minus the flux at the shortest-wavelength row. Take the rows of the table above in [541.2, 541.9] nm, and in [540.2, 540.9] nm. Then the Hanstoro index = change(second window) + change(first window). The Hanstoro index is 0.36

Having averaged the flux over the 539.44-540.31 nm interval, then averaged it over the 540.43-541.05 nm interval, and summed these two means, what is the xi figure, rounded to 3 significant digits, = 13.3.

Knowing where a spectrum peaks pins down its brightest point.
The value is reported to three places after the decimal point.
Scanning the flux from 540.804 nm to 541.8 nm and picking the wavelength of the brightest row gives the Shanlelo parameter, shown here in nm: 541.739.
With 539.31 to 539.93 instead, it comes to 539.499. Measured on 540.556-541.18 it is 540.618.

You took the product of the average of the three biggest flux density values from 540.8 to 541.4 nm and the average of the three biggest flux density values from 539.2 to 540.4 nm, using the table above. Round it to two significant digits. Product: 53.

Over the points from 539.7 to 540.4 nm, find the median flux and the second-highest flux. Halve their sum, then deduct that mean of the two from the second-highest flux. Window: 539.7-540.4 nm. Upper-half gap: 0.343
